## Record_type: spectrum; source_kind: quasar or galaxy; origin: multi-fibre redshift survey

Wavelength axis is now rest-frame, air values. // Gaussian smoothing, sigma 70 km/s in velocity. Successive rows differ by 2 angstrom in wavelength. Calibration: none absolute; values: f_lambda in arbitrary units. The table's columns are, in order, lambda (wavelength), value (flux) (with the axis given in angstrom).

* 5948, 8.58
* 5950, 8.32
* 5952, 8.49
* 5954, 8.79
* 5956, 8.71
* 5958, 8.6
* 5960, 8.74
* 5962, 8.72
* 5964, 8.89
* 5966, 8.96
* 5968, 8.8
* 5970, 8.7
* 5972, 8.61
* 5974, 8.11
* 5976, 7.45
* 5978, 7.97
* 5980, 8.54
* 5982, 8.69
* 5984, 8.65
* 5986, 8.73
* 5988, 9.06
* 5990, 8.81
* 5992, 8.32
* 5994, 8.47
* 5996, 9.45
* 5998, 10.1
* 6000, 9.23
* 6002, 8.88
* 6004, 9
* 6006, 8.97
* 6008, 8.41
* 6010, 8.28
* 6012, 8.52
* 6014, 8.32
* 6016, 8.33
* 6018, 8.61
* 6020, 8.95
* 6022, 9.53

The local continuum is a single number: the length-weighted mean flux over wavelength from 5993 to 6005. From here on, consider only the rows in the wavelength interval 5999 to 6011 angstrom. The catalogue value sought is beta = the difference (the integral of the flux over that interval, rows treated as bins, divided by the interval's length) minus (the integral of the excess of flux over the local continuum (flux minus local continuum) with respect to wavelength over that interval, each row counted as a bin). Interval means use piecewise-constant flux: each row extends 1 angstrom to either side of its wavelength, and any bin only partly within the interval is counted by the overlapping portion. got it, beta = 13.5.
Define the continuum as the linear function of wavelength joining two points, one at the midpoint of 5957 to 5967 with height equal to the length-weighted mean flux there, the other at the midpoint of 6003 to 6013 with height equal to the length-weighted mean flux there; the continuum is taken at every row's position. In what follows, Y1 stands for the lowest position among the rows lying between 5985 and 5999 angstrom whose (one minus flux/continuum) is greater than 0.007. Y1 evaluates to 5992 angstrom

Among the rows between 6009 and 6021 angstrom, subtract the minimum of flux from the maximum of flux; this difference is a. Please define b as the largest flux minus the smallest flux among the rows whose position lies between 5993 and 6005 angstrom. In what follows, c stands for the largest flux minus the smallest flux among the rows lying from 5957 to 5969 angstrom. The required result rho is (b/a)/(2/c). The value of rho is 0.44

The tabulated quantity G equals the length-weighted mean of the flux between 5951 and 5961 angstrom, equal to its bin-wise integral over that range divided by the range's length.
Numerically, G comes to 8.67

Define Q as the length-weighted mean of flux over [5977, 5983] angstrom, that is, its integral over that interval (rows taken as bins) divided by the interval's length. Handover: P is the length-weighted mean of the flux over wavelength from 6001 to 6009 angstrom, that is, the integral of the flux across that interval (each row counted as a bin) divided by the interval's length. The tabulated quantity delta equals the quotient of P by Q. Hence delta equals 1.05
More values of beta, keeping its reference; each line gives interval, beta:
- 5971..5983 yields 19.7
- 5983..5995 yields 14.9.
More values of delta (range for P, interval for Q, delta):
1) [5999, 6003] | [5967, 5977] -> 1.09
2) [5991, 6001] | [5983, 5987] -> 1.05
